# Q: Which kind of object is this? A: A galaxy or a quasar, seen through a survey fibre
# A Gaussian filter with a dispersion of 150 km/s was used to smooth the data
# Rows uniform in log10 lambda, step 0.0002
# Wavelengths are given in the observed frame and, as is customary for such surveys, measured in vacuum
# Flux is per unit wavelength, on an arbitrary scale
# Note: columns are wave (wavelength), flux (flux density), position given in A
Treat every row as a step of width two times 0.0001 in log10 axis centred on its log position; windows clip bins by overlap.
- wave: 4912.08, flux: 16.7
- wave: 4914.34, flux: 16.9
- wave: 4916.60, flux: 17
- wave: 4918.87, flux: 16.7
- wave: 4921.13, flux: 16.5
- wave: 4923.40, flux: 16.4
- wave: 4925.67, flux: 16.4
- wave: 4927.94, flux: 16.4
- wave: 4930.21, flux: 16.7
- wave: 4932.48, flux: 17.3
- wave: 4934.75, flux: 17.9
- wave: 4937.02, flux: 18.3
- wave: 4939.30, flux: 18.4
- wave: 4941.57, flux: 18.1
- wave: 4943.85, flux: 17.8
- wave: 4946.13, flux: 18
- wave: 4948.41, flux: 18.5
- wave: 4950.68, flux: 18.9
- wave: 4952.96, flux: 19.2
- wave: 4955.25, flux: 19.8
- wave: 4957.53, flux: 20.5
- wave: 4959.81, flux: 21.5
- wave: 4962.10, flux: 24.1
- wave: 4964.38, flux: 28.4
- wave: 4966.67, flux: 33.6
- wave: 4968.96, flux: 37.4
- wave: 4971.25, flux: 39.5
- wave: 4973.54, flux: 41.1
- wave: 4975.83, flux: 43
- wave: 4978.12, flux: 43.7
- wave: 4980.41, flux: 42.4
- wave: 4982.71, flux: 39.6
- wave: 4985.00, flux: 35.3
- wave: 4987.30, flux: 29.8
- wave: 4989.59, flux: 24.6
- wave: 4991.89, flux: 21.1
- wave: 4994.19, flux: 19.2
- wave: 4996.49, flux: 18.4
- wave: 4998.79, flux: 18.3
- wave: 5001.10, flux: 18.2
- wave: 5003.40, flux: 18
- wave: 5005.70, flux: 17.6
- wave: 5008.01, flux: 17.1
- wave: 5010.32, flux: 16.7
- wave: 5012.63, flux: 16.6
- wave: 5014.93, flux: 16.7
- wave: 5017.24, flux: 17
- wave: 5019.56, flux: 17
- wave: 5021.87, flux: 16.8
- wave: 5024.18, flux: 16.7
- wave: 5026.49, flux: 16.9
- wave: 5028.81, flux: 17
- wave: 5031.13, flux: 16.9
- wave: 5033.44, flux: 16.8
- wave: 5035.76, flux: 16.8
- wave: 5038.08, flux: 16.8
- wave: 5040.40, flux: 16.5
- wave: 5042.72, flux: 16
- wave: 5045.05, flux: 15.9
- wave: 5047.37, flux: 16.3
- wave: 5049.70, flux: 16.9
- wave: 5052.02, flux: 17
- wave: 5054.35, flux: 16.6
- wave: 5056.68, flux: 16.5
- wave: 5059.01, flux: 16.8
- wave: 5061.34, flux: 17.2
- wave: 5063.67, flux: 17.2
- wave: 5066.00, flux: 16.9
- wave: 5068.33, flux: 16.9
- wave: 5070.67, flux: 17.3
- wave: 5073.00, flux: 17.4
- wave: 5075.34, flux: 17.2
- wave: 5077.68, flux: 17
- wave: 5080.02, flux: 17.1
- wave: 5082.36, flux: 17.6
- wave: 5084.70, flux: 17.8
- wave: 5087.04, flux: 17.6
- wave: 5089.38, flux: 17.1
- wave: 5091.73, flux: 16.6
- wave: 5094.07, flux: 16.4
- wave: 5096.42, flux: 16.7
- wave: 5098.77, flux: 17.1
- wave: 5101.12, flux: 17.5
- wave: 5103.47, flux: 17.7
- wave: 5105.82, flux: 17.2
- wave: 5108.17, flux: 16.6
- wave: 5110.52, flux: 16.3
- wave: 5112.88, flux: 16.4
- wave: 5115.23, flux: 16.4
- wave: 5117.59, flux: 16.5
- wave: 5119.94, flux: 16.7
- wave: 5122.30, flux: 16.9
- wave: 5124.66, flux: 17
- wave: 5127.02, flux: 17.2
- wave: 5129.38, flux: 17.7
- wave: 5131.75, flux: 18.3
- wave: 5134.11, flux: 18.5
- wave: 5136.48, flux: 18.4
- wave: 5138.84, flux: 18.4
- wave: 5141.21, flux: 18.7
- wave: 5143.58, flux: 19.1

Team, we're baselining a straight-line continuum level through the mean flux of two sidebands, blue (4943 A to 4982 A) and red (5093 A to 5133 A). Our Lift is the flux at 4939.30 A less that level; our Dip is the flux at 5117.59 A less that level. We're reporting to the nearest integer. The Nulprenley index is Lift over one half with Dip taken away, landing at -20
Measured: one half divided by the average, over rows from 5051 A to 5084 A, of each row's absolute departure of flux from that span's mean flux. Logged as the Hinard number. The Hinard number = 2.1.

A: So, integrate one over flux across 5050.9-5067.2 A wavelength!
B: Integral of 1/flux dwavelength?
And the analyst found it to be 0.97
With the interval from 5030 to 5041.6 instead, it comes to 0.69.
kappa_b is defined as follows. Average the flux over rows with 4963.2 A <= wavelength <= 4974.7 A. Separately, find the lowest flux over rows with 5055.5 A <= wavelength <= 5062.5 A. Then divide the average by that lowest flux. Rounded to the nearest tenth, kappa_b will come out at 2.2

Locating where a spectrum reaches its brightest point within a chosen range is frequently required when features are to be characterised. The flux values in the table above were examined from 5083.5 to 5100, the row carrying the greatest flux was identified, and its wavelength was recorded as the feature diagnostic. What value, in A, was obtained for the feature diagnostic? 5084.70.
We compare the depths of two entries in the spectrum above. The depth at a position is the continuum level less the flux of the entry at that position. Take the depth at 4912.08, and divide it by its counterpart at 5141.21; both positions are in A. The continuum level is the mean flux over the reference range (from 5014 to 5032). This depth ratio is -0.1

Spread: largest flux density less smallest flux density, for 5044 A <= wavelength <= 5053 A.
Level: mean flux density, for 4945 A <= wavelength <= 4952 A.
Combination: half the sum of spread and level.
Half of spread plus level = 9.8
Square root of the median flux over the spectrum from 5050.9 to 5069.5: 4.11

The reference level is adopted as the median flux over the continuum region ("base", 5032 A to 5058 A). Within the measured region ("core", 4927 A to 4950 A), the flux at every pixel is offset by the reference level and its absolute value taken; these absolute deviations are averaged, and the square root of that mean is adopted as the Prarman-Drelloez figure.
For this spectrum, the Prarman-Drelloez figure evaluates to 1.1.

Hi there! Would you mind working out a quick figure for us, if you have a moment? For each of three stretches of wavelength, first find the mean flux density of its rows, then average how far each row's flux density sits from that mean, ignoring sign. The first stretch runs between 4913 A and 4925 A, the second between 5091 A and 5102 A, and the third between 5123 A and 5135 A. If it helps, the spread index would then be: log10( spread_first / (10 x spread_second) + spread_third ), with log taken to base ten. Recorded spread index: -0.233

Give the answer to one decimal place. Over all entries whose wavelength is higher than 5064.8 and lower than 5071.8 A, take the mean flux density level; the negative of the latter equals -17.0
